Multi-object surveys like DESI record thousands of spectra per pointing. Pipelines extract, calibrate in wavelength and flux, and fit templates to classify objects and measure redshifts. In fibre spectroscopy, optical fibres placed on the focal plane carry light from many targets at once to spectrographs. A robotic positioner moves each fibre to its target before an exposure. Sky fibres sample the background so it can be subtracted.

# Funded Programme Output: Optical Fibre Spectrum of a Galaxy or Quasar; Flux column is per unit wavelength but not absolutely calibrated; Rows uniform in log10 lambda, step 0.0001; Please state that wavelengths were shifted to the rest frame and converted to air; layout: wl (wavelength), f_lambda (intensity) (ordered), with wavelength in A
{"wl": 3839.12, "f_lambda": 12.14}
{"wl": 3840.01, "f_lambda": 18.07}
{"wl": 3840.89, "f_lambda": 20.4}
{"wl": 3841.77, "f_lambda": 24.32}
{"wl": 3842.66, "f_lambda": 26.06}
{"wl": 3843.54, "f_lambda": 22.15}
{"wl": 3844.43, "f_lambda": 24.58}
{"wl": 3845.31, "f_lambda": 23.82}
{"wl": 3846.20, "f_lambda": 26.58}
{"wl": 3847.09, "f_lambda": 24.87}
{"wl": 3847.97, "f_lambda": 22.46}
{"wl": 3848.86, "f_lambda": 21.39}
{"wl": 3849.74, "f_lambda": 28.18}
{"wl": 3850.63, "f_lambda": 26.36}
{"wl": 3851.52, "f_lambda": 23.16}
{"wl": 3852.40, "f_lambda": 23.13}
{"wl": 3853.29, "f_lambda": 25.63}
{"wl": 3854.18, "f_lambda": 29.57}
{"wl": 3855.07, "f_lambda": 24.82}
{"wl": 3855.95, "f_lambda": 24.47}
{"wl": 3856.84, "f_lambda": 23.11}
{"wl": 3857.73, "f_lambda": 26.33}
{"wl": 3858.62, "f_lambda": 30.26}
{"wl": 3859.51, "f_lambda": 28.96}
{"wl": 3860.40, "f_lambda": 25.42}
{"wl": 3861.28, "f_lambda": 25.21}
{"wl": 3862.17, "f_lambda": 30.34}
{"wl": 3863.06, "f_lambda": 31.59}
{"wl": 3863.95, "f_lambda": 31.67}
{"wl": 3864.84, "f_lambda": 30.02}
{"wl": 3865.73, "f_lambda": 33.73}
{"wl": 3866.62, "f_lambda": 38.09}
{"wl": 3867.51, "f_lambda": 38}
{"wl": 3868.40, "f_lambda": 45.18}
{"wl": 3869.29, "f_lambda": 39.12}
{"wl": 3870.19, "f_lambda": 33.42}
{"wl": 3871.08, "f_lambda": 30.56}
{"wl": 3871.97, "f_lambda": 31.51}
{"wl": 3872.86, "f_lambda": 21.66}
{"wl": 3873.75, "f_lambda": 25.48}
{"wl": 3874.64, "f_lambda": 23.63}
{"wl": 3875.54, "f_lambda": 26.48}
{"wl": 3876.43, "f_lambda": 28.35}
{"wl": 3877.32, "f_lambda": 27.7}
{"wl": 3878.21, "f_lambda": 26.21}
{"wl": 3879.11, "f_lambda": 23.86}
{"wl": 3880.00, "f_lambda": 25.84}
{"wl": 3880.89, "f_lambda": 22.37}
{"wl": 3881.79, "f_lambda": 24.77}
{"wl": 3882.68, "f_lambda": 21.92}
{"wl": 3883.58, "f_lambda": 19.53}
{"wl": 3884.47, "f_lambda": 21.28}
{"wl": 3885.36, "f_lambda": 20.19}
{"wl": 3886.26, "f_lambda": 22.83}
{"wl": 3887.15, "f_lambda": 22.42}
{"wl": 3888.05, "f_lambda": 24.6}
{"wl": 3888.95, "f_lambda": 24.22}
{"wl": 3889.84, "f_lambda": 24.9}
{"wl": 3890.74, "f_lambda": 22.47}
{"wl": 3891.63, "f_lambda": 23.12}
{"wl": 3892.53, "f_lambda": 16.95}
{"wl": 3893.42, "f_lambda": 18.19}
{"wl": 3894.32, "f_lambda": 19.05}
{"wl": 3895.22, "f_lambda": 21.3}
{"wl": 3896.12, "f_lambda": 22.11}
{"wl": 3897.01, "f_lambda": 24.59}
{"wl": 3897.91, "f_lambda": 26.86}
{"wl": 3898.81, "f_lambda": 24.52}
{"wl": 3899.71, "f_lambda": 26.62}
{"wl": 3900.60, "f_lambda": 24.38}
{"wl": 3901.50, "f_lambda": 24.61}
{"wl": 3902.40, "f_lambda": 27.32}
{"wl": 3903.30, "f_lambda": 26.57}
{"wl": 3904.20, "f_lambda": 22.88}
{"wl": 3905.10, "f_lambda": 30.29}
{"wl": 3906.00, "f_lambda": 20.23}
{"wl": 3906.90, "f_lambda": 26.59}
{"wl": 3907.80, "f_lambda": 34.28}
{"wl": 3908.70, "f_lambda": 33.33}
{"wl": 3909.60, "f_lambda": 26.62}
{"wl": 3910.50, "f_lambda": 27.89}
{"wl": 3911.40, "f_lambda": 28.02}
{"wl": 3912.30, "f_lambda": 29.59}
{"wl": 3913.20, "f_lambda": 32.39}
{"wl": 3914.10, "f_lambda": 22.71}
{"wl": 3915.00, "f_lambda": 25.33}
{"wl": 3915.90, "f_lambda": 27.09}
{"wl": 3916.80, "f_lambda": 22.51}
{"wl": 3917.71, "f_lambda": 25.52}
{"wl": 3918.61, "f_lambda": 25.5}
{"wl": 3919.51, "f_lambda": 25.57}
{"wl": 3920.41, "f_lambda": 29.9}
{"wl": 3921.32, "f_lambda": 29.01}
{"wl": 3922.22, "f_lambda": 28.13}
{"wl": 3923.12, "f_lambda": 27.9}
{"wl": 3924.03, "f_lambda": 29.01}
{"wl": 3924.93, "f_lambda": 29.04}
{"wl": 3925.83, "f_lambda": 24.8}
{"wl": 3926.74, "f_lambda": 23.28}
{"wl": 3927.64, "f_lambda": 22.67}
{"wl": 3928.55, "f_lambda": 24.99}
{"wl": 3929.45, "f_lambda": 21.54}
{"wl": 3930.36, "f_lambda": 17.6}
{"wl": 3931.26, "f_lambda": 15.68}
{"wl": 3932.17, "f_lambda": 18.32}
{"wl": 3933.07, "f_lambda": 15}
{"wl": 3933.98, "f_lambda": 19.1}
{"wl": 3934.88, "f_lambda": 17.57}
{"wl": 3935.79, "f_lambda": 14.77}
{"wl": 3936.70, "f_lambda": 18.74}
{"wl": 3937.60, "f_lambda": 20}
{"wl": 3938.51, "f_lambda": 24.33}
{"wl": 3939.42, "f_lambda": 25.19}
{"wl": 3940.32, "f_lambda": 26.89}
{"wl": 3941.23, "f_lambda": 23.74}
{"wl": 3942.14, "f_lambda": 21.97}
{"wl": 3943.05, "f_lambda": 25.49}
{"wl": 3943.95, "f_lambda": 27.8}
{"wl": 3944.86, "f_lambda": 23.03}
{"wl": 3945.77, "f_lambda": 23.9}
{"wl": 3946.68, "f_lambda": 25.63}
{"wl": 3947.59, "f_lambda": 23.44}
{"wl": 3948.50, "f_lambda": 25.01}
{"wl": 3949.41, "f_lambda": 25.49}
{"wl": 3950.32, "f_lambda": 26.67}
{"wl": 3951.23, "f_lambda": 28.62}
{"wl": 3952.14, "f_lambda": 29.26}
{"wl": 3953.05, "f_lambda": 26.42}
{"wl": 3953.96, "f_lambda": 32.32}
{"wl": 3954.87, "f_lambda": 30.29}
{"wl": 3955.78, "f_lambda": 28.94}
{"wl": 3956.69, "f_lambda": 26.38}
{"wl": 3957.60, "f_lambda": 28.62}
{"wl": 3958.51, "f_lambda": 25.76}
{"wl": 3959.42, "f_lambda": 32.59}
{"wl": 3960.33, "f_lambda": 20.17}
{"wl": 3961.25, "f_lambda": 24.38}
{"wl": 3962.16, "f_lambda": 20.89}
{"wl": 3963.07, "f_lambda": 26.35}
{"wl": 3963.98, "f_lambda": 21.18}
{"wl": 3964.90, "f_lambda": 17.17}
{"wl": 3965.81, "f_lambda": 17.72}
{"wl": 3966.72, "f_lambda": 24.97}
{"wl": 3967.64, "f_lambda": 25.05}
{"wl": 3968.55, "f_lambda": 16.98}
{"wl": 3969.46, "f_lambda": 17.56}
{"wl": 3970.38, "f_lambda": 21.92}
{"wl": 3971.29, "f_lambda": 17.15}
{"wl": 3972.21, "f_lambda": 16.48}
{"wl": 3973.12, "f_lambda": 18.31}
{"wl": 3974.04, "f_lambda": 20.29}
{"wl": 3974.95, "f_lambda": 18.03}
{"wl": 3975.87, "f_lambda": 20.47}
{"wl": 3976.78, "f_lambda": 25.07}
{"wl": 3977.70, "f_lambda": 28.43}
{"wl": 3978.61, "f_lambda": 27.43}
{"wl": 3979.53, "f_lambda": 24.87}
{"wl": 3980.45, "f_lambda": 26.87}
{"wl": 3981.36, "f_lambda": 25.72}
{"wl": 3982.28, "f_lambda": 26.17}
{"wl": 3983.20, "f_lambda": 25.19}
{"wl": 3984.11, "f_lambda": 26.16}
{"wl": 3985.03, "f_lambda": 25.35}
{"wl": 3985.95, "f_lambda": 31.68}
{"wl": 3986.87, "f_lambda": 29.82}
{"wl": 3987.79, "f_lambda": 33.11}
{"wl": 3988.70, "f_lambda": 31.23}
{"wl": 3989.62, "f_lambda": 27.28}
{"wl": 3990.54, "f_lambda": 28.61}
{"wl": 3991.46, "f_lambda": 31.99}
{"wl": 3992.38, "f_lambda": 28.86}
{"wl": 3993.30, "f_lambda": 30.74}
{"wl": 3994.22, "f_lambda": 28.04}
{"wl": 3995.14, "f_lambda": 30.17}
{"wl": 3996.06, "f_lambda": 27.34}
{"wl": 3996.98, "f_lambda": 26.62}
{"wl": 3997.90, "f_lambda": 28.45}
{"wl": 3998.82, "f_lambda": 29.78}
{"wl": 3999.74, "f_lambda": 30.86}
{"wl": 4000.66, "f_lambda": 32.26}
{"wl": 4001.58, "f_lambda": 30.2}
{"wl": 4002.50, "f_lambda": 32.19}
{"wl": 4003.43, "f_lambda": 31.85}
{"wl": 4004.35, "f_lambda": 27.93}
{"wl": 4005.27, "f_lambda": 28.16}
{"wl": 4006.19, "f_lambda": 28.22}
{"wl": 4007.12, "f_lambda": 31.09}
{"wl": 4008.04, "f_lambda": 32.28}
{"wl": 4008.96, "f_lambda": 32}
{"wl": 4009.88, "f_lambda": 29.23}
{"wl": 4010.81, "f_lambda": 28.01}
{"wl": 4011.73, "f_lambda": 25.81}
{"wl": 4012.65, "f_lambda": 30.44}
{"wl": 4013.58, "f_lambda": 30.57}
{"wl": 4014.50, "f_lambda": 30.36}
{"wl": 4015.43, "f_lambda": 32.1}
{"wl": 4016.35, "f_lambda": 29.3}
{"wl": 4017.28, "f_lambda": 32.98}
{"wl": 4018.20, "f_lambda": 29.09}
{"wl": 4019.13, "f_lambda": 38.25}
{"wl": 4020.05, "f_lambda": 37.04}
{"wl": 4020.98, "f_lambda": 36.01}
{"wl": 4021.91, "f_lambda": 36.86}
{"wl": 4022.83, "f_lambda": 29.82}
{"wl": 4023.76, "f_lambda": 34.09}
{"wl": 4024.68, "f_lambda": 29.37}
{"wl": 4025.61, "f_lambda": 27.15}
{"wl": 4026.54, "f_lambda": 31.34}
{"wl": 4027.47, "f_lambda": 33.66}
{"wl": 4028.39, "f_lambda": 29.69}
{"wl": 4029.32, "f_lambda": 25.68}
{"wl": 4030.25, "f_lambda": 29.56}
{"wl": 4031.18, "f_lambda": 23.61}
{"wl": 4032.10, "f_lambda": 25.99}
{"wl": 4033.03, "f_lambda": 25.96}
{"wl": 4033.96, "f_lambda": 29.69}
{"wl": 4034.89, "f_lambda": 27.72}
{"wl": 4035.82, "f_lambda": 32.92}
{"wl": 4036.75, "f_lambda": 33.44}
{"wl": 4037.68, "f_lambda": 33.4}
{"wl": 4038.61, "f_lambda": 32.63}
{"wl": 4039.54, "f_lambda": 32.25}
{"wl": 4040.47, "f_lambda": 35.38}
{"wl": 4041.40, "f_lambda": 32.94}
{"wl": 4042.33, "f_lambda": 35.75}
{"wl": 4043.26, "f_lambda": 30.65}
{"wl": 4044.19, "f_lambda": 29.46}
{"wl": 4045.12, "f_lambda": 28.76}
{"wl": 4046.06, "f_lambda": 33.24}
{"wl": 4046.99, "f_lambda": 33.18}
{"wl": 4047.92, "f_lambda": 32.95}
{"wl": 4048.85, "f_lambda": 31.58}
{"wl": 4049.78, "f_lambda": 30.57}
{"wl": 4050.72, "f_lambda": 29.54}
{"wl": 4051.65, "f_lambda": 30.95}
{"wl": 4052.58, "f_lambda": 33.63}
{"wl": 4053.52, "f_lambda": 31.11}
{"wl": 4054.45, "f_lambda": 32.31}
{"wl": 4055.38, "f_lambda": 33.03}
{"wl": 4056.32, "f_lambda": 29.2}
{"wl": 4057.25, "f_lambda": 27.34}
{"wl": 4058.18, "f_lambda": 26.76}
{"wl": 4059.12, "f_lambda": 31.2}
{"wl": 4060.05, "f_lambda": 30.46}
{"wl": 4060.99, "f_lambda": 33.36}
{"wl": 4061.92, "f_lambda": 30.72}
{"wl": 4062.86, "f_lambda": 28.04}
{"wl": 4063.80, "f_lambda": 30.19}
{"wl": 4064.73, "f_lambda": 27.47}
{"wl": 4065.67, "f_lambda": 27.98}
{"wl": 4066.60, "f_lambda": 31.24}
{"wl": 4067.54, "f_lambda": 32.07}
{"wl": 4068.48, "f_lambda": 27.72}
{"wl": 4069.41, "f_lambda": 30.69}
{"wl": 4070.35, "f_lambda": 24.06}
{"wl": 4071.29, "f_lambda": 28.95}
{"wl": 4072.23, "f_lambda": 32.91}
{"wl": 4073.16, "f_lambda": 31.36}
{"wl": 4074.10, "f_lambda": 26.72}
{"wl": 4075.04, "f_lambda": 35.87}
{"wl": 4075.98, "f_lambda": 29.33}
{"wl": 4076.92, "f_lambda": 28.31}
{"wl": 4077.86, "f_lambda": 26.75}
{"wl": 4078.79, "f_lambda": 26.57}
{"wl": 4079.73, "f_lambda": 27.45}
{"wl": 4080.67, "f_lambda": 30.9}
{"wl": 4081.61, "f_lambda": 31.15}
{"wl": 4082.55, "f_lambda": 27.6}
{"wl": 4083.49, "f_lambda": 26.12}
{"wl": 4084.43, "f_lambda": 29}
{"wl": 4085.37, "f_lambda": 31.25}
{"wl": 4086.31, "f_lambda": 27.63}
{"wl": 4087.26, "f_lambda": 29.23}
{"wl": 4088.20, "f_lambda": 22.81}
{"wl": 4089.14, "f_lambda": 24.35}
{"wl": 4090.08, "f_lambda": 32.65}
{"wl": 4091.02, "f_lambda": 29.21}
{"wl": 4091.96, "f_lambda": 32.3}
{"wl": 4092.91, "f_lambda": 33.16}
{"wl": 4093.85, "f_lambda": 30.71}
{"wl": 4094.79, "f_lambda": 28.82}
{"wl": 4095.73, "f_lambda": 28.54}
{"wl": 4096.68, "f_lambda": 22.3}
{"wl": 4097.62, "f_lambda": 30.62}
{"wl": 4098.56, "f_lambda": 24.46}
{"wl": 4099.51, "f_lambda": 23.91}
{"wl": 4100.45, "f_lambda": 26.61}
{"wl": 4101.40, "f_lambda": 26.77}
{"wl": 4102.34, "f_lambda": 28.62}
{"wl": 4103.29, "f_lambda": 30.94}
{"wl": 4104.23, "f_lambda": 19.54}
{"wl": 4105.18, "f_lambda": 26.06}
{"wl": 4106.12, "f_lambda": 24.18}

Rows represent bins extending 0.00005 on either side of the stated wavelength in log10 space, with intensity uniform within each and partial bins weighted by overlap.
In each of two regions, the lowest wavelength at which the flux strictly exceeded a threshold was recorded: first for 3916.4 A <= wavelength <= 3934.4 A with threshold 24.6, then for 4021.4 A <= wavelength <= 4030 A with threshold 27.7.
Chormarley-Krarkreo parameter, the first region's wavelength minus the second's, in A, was -104.2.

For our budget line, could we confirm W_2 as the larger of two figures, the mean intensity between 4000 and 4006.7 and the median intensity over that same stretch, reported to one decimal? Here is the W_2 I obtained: 30.2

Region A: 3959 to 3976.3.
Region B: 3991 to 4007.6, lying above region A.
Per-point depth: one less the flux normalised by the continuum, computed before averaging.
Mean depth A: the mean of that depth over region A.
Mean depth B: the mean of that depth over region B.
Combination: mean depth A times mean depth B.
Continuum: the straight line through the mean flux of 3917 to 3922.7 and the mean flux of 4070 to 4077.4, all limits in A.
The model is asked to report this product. -0.011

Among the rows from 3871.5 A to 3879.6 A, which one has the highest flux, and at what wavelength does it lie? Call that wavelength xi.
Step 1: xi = 3871.97 A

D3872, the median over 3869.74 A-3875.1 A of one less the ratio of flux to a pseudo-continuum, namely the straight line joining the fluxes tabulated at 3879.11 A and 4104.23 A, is -0.17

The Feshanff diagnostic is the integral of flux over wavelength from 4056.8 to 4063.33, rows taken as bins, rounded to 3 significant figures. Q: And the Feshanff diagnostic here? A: 194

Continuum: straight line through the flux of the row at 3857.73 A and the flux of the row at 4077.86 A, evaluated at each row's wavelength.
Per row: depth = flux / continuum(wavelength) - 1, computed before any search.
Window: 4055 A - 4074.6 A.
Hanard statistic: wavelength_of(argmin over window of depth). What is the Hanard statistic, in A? 4070.35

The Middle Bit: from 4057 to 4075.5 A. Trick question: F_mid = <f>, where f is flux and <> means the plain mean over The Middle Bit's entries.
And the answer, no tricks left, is 29.8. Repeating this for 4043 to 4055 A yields 31.4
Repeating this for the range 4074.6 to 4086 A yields 29.2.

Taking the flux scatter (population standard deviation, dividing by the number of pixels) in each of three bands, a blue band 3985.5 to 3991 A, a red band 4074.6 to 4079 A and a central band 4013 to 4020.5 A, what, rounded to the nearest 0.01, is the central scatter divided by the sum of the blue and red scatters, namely 0.61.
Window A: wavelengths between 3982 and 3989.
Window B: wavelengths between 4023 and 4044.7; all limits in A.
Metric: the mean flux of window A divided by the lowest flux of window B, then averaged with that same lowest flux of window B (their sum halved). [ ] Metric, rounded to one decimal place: 12.4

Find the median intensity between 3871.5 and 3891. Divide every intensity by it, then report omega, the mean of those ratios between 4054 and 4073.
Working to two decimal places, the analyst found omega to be 1.24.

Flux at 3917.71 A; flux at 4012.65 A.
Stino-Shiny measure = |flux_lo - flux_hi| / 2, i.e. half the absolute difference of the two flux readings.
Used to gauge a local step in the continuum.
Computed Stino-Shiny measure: 2.5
